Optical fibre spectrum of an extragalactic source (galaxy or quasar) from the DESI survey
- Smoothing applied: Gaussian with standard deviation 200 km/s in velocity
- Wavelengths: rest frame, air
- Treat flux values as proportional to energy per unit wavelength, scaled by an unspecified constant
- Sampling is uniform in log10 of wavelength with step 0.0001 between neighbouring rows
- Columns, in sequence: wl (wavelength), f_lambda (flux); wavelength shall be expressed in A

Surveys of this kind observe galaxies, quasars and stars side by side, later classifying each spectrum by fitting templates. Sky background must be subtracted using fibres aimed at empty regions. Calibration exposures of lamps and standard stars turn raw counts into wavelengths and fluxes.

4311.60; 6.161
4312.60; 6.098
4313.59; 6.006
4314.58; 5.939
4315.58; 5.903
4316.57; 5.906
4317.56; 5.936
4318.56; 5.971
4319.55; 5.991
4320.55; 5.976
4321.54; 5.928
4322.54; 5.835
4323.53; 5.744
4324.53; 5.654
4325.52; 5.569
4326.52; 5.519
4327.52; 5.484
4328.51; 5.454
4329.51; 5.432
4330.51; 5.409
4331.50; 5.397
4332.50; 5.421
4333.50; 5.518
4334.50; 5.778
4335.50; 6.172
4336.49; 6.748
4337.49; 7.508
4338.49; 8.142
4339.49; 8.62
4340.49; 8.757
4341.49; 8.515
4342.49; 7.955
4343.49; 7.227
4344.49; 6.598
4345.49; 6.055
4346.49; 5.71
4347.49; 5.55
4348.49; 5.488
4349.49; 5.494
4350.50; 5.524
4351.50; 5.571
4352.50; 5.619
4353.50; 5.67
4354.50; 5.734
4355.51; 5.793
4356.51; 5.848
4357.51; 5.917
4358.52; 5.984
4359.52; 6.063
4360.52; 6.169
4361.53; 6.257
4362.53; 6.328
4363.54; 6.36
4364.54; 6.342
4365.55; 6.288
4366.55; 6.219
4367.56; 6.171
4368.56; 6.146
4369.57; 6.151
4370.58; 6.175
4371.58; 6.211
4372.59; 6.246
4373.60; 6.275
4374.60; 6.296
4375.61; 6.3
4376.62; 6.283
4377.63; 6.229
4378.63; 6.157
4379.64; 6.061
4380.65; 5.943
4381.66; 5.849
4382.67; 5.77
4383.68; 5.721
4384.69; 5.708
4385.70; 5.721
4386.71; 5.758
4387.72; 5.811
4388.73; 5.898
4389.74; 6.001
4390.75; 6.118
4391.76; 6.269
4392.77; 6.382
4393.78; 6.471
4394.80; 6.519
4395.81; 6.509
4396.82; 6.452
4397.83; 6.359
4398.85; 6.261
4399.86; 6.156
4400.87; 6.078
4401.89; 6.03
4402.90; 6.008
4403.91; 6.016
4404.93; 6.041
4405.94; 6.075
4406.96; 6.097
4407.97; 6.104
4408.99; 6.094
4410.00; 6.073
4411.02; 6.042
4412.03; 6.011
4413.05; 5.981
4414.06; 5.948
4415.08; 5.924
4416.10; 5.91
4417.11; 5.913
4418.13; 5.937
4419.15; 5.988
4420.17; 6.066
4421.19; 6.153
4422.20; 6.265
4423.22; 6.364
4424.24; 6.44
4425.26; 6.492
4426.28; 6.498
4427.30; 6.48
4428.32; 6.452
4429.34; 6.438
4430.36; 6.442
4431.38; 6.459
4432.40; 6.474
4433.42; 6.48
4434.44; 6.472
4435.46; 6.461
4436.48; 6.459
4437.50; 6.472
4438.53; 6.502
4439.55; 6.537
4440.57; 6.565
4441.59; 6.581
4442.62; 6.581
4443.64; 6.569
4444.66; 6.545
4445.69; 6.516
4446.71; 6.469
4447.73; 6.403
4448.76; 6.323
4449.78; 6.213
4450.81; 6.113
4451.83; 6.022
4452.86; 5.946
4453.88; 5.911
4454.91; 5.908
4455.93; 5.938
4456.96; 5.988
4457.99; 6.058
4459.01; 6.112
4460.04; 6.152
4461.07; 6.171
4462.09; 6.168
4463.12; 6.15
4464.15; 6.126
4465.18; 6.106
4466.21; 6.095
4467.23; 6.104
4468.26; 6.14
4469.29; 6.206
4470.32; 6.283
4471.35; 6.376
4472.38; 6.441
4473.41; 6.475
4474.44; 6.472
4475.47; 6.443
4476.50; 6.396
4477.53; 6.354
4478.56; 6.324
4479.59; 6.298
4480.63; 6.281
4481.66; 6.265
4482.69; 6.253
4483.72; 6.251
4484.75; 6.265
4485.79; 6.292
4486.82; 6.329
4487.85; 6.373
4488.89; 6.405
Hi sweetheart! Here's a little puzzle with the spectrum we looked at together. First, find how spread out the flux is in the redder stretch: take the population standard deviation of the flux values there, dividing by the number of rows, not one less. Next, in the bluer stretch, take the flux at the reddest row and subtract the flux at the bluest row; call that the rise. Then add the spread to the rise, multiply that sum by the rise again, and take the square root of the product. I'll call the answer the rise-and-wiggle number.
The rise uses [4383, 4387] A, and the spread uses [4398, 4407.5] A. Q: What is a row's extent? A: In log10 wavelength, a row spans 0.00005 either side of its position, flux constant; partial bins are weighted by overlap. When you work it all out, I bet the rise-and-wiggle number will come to 0.06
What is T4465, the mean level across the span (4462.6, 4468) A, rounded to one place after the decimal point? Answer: 6.1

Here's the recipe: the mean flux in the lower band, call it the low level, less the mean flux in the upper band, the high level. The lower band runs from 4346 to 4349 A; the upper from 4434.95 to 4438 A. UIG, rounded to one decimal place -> -0.9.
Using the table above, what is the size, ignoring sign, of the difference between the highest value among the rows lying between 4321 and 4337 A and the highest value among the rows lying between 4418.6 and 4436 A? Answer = 0.25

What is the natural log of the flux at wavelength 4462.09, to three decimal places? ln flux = 1.819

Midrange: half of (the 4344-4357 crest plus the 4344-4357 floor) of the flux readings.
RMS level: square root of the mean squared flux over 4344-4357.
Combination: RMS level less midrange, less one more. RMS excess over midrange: -1.29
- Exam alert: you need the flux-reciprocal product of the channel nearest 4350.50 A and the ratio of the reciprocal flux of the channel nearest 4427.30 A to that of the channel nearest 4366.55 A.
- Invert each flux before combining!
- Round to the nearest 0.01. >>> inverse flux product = 0.17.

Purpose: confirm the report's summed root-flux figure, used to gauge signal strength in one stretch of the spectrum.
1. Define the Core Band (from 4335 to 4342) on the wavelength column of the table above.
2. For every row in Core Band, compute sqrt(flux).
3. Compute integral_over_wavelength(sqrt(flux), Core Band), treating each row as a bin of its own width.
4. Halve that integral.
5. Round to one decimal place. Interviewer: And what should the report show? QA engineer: 9.7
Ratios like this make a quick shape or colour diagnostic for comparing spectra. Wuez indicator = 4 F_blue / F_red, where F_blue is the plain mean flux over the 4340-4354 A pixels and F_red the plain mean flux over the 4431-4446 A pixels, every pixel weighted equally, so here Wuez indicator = 3.94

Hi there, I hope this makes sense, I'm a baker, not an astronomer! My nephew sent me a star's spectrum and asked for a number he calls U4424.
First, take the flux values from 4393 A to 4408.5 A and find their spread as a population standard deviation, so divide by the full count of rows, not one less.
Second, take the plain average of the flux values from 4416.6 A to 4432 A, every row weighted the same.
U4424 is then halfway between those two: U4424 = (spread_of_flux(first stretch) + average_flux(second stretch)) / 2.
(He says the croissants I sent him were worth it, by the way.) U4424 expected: 3.24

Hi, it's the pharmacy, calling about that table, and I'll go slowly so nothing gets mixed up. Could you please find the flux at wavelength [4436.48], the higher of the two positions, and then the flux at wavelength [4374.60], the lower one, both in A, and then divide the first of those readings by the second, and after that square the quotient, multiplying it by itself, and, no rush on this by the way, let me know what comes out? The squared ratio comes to 1.05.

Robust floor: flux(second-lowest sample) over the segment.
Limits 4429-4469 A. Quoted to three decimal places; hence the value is 5.911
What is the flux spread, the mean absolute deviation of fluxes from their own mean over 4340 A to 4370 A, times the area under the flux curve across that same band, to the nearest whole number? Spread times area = 102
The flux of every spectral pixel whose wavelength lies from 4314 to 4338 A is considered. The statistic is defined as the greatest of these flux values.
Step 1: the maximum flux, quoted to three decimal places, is 7.508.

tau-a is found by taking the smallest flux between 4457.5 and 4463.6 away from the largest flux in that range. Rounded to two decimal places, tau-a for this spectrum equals 0.11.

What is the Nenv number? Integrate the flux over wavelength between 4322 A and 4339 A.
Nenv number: 101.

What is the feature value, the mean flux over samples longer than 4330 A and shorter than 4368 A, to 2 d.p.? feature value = 6.31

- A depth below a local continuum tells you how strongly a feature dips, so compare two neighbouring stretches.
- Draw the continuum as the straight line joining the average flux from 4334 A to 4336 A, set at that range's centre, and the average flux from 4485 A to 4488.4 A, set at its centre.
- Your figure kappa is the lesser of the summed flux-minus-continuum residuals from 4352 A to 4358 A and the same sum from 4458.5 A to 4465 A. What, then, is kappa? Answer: -1.6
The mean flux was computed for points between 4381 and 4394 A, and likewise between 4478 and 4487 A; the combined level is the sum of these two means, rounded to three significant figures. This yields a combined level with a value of 12.2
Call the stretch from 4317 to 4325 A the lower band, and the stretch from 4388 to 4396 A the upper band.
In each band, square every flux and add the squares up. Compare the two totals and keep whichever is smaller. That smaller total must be 277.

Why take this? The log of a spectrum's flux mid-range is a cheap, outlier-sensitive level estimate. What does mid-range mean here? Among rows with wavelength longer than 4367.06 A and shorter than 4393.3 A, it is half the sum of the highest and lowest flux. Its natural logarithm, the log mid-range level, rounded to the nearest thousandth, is 1.799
